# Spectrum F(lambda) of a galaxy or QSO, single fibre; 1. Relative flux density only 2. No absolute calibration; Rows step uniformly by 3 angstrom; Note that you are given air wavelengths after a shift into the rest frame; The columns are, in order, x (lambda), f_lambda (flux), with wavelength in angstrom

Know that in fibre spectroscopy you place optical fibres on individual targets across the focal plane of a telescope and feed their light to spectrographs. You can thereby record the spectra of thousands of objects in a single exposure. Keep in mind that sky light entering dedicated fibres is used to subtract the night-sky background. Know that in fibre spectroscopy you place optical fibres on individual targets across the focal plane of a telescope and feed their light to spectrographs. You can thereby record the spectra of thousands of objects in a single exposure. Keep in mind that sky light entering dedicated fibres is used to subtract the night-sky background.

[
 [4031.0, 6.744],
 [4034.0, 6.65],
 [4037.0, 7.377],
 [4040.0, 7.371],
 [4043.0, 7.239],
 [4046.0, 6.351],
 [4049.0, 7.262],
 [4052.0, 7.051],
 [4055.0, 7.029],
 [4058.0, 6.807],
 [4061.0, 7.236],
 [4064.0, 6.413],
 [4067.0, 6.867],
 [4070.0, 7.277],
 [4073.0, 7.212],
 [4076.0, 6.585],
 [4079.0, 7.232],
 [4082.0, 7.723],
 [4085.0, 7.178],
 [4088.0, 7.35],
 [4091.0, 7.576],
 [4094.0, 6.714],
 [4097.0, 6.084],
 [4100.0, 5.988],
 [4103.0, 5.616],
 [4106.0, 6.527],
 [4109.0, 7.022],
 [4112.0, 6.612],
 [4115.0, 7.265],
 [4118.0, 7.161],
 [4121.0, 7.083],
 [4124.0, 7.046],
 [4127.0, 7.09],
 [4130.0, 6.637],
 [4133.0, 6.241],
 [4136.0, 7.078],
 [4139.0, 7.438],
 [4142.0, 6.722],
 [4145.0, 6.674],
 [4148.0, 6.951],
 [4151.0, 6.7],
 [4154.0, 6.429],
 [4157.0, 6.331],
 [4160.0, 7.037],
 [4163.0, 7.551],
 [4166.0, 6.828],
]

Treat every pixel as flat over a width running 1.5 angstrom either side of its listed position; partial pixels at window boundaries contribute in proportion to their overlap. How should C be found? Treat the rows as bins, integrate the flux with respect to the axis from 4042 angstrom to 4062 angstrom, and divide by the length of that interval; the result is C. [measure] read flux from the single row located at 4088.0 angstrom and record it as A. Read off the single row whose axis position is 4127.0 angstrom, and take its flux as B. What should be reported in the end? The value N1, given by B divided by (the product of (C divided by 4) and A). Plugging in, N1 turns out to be 0.552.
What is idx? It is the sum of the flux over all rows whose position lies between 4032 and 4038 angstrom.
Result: 14.0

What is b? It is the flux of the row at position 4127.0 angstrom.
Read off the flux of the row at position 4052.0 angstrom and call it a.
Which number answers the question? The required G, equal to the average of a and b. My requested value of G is 7.07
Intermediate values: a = 7.051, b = 7.09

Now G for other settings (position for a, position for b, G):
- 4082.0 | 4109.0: 7.37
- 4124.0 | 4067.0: 6.96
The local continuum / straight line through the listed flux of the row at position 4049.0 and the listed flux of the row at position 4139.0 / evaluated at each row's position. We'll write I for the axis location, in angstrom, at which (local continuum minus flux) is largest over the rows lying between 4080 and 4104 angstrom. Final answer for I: 4103.0 angstrom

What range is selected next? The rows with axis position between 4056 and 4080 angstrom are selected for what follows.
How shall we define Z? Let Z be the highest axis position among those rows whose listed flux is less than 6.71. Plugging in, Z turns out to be 4076.0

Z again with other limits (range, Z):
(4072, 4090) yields 4076.0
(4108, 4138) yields 4133.0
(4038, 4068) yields 4064.0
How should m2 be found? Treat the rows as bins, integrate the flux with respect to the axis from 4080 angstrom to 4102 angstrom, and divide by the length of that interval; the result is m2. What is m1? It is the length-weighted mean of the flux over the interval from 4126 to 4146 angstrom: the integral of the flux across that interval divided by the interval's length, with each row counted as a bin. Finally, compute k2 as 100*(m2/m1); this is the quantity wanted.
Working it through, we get 101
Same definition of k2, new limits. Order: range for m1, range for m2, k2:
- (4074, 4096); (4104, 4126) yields 97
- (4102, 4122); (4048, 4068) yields 103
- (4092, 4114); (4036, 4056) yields 111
